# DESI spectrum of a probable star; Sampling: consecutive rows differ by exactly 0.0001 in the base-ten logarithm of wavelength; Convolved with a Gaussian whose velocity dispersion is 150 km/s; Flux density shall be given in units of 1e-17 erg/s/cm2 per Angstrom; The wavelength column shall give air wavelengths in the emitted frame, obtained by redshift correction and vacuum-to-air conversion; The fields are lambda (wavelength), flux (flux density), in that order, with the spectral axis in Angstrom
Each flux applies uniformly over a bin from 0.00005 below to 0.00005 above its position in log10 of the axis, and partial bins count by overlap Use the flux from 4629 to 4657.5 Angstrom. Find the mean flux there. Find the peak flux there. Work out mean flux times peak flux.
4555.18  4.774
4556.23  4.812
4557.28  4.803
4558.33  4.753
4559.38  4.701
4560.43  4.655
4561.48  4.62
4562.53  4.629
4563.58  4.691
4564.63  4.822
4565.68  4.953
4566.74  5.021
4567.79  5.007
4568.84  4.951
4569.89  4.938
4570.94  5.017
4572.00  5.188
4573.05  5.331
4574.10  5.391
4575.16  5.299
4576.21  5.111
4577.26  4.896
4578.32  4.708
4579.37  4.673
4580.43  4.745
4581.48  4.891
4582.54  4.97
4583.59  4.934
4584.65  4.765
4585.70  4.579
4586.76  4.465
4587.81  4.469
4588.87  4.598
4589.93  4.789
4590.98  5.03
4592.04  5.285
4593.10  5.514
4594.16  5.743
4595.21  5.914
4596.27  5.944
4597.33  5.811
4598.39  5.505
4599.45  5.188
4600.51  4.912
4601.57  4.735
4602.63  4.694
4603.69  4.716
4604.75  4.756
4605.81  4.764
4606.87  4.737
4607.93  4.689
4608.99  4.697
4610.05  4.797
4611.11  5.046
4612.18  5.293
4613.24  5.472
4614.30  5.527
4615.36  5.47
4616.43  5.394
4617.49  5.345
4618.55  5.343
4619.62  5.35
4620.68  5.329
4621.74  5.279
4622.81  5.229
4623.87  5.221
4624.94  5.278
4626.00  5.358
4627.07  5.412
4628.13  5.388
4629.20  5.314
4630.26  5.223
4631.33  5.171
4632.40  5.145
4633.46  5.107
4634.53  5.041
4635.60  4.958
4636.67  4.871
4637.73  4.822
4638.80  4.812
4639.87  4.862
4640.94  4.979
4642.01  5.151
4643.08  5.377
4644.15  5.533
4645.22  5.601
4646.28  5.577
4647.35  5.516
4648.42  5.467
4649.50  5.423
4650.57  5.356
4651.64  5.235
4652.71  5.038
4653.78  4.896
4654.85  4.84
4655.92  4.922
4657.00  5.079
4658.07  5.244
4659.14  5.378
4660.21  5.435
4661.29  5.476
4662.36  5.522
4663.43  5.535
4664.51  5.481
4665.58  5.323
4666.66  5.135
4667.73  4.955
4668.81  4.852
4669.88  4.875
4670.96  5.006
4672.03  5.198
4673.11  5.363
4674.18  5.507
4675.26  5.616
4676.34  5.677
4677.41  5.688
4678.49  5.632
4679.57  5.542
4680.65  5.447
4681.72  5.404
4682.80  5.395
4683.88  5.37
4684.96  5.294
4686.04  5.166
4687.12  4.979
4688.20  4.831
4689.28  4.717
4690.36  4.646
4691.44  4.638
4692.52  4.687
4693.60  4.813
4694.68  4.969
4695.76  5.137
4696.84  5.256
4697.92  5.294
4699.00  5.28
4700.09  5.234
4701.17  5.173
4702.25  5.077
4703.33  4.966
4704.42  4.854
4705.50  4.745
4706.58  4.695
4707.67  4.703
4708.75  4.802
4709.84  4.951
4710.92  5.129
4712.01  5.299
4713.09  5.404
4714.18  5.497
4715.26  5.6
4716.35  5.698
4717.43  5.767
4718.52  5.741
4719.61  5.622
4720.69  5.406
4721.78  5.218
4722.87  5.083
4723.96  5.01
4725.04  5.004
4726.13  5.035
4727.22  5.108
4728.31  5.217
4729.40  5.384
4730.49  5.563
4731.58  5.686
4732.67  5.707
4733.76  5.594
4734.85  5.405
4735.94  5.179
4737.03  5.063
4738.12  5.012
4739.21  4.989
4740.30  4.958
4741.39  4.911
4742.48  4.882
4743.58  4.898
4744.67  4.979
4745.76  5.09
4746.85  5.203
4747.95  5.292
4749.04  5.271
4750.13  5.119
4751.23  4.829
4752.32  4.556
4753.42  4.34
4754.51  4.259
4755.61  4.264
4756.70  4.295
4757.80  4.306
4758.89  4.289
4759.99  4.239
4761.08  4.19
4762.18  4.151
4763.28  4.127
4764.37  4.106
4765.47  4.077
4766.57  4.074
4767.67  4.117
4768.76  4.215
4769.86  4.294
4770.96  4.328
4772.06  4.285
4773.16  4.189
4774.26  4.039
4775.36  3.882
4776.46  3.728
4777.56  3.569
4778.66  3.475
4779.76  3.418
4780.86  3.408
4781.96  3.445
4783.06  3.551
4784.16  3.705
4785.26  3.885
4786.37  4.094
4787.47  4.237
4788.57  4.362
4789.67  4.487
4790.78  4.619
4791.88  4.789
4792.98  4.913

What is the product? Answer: 28.9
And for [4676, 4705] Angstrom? 29.3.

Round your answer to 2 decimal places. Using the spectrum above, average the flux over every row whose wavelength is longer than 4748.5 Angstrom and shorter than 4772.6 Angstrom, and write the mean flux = 4.35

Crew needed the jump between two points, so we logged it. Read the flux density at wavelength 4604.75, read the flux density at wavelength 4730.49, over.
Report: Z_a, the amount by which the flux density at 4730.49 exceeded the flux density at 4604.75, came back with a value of 0.8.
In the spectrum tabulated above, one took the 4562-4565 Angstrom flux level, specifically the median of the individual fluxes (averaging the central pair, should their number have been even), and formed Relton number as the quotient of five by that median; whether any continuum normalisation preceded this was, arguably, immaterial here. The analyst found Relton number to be 1.07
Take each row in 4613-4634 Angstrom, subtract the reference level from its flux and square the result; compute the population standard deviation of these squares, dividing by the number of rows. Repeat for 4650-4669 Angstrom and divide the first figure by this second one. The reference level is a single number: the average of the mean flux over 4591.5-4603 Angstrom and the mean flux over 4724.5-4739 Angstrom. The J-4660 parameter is 0.2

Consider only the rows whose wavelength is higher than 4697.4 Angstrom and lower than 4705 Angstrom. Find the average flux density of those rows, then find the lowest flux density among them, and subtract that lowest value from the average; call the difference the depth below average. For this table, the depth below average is 0.27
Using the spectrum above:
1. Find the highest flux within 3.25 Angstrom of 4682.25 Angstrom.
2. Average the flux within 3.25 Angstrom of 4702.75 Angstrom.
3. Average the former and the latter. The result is 5.28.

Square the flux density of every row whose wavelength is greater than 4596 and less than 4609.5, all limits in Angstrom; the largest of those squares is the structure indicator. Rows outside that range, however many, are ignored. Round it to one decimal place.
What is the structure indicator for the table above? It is 35.3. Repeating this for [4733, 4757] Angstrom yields 31.3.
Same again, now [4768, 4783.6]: 18.7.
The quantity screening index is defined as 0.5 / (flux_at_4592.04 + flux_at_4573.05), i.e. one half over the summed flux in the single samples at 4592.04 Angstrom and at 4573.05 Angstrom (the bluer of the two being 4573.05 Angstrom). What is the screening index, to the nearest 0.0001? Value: 0.0471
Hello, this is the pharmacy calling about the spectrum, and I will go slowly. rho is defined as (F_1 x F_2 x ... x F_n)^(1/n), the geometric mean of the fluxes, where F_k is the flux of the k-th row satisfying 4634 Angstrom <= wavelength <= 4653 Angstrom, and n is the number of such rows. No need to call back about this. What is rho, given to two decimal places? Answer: 5.19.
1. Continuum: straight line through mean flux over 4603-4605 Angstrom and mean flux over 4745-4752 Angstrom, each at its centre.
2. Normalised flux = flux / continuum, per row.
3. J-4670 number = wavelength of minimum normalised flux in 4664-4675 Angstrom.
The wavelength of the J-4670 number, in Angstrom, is 4668.81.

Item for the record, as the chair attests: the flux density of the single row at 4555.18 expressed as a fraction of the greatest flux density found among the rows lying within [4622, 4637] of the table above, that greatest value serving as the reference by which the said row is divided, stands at 0.882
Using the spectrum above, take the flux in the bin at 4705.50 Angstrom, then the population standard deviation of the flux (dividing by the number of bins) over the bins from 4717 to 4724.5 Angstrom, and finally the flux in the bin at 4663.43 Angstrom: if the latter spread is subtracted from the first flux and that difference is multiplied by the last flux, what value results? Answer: 24.7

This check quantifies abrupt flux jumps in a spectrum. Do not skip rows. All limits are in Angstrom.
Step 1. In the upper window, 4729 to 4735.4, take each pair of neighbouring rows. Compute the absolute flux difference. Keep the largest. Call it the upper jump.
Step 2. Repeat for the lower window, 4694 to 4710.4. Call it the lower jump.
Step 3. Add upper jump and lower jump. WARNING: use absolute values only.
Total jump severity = 0.36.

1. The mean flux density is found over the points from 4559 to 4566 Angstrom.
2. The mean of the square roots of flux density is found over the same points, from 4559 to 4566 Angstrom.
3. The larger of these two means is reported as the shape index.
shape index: 4.7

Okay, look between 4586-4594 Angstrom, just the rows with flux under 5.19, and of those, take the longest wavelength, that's 4590.98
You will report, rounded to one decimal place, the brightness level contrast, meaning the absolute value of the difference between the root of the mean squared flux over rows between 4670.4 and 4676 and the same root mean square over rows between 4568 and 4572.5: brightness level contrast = 0.3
